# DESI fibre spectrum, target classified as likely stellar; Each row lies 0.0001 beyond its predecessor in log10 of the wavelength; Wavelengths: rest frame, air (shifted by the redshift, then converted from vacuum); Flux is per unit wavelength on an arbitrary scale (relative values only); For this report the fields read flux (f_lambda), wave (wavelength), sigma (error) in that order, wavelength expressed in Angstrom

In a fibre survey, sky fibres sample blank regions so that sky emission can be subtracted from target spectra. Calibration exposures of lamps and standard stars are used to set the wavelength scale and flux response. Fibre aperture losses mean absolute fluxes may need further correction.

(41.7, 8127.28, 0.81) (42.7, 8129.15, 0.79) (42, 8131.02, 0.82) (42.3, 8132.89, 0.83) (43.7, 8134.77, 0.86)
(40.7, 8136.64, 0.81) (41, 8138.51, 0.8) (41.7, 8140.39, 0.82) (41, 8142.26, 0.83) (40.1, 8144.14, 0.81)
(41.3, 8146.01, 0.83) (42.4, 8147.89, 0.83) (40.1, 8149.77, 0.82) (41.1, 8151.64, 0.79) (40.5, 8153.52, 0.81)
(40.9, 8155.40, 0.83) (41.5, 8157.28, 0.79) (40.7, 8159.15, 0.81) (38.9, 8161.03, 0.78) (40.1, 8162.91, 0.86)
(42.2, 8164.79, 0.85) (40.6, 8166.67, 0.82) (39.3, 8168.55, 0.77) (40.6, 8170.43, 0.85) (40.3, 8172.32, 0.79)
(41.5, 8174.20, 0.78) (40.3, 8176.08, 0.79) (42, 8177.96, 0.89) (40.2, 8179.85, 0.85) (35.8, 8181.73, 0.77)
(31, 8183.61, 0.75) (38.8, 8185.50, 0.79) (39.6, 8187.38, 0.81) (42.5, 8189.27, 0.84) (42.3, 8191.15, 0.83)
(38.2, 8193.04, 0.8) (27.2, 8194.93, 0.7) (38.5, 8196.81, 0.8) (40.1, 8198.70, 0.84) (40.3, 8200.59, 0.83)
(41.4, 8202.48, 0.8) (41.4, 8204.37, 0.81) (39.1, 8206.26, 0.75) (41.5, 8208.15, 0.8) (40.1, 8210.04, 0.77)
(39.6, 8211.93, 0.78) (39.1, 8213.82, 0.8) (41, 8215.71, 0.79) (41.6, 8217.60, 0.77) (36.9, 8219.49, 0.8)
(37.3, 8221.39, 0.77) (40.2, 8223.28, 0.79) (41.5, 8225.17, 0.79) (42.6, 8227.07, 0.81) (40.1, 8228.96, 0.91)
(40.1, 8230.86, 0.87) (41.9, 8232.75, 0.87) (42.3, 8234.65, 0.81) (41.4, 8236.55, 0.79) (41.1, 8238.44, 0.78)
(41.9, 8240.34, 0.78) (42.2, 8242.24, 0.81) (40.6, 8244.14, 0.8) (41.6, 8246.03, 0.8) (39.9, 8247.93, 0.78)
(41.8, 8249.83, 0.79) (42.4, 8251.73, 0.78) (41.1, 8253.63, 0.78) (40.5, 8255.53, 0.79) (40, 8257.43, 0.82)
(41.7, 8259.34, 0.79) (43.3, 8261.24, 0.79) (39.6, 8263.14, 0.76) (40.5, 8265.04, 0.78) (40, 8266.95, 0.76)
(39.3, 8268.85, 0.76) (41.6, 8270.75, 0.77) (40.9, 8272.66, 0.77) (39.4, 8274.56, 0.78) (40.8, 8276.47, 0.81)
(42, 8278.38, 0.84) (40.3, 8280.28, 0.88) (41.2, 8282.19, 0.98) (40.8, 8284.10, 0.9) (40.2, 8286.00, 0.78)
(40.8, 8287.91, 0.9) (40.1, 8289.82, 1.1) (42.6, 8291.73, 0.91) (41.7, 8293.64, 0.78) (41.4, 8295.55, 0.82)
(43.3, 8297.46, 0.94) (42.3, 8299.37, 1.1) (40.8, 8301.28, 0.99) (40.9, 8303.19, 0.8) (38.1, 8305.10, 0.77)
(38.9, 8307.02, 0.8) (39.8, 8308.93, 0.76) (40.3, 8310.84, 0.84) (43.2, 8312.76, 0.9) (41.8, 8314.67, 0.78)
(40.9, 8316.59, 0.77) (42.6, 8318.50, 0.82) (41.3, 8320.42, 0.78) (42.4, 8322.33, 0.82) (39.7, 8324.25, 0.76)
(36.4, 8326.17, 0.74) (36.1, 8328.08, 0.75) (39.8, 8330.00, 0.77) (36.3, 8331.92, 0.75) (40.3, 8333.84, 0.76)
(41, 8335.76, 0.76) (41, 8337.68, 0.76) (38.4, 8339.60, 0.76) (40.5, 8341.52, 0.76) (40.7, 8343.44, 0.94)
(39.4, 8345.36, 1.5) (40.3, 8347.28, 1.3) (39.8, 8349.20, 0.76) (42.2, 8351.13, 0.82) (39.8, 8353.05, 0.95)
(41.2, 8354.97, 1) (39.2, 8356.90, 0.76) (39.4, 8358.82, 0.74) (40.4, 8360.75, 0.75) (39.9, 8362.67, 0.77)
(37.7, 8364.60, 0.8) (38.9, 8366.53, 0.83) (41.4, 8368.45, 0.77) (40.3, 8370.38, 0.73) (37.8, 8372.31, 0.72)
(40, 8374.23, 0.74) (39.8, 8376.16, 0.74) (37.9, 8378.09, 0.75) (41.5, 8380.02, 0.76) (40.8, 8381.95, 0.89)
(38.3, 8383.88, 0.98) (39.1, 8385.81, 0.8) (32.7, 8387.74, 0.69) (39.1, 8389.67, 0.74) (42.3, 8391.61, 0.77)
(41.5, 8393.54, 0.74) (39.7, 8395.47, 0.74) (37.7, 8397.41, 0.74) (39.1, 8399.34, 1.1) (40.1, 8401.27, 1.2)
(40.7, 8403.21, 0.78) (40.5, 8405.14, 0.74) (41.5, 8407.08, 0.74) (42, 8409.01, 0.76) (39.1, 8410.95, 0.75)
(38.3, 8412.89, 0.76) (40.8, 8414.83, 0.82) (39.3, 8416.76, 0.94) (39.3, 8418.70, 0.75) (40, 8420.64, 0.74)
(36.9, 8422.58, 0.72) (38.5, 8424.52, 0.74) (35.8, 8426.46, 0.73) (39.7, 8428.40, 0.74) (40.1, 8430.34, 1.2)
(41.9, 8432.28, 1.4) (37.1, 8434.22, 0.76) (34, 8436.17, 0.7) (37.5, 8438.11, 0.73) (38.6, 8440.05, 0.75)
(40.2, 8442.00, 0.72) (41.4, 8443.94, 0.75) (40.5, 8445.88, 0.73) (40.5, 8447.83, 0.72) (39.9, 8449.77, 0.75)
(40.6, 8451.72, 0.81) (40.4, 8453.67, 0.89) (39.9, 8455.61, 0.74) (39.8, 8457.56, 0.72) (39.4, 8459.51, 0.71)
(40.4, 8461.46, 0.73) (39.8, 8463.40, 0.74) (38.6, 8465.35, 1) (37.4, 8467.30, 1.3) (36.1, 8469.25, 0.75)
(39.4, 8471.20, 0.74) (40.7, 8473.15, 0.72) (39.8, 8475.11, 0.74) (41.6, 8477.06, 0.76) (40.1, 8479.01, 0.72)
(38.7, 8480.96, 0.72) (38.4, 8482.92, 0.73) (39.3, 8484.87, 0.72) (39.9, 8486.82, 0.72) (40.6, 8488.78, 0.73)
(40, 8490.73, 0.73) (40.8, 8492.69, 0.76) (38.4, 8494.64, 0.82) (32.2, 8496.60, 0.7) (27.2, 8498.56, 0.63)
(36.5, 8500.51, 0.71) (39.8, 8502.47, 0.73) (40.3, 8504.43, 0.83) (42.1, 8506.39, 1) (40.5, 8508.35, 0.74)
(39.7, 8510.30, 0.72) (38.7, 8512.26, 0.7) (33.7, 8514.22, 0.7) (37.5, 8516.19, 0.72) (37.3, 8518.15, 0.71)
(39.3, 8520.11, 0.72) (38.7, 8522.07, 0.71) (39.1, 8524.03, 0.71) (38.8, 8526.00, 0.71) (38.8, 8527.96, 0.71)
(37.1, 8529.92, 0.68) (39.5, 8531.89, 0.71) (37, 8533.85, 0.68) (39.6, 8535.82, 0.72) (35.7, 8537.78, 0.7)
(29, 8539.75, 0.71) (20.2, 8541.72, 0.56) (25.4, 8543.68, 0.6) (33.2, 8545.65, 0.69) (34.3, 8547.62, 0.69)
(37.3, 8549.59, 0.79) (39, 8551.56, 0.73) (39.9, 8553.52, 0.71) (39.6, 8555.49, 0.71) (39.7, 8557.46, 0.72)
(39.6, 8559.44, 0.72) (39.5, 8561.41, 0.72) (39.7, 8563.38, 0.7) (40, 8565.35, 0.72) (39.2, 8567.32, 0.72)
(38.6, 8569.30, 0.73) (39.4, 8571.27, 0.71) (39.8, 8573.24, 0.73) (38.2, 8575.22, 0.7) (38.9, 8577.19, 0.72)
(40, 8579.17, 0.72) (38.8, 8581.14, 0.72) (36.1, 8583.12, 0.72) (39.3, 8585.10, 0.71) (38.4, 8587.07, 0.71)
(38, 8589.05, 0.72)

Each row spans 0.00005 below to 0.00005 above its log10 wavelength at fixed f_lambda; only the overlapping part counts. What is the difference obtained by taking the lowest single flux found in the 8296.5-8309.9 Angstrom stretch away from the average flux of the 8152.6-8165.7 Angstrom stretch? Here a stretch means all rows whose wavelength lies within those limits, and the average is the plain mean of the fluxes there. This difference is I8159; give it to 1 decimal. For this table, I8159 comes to 2.6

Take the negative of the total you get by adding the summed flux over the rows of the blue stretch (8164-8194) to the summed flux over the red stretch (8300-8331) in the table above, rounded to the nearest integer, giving -1278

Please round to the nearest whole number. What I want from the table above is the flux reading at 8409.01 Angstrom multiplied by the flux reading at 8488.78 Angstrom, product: 1705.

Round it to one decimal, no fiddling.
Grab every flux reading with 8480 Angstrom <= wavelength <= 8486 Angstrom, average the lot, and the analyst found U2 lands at 38.8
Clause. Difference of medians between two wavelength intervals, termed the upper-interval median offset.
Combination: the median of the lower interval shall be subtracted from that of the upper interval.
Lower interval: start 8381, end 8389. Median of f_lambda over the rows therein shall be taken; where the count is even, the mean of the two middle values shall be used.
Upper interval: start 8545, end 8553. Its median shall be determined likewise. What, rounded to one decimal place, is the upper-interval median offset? -2.9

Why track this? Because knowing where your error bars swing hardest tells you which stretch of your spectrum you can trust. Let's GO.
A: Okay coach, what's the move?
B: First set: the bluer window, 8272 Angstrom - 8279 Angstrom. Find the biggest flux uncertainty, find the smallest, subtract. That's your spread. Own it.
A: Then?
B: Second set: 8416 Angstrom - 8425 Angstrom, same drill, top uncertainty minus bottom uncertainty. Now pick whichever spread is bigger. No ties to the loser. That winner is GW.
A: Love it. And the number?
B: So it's 0.22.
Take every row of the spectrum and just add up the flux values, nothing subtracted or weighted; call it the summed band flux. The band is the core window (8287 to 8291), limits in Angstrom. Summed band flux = 80.9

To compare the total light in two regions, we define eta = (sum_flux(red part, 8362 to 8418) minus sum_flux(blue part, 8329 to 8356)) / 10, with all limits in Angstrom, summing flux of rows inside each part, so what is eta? 59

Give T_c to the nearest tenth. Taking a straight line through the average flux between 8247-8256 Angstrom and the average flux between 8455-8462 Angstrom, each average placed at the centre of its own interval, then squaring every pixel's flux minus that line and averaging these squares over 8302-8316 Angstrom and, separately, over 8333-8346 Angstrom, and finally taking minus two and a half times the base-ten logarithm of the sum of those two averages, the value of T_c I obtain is -1.4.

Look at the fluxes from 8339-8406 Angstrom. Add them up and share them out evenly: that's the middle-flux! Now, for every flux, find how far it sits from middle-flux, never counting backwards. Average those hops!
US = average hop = 1.2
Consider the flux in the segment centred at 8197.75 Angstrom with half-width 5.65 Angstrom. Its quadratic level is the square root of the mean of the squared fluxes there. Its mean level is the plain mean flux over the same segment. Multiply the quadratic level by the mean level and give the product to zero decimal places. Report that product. 1426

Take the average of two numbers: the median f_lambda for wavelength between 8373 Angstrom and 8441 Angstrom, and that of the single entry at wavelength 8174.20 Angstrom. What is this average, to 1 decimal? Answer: 40.4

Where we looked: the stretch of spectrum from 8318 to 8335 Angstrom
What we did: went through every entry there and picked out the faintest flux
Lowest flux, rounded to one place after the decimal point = 36.1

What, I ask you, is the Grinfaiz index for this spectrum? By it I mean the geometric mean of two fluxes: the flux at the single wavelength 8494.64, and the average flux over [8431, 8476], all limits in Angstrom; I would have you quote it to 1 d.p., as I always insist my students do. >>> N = 38.8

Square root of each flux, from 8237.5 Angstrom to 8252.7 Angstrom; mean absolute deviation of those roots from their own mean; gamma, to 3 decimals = 0.053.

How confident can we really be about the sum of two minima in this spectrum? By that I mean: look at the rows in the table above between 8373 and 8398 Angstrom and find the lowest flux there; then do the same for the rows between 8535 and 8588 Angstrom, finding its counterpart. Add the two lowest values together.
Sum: 53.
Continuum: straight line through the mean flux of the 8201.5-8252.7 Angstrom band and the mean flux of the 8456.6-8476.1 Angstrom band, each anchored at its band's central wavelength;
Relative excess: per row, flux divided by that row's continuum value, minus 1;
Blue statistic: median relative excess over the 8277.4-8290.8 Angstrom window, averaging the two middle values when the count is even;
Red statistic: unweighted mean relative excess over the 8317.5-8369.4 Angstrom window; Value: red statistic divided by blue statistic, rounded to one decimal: -0.3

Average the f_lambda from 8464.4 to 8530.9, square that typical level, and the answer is 1478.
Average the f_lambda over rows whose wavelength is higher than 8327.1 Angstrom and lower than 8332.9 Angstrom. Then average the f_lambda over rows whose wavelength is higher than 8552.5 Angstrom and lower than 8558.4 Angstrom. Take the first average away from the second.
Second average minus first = 2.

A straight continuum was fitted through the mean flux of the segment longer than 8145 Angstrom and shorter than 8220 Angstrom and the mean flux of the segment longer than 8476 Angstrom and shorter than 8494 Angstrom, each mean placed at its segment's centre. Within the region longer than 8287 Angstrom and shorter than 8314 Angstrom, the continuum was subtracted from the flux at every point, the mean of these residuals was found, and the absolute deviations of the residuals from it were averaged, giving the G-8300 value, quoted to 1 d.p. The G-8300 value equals 1.2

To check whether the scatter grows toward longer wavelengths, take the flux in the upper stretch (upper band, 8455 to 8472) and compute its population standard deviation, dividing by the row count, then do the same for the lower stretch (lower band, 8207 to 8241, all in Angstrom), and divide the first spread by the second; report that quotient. 0.9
